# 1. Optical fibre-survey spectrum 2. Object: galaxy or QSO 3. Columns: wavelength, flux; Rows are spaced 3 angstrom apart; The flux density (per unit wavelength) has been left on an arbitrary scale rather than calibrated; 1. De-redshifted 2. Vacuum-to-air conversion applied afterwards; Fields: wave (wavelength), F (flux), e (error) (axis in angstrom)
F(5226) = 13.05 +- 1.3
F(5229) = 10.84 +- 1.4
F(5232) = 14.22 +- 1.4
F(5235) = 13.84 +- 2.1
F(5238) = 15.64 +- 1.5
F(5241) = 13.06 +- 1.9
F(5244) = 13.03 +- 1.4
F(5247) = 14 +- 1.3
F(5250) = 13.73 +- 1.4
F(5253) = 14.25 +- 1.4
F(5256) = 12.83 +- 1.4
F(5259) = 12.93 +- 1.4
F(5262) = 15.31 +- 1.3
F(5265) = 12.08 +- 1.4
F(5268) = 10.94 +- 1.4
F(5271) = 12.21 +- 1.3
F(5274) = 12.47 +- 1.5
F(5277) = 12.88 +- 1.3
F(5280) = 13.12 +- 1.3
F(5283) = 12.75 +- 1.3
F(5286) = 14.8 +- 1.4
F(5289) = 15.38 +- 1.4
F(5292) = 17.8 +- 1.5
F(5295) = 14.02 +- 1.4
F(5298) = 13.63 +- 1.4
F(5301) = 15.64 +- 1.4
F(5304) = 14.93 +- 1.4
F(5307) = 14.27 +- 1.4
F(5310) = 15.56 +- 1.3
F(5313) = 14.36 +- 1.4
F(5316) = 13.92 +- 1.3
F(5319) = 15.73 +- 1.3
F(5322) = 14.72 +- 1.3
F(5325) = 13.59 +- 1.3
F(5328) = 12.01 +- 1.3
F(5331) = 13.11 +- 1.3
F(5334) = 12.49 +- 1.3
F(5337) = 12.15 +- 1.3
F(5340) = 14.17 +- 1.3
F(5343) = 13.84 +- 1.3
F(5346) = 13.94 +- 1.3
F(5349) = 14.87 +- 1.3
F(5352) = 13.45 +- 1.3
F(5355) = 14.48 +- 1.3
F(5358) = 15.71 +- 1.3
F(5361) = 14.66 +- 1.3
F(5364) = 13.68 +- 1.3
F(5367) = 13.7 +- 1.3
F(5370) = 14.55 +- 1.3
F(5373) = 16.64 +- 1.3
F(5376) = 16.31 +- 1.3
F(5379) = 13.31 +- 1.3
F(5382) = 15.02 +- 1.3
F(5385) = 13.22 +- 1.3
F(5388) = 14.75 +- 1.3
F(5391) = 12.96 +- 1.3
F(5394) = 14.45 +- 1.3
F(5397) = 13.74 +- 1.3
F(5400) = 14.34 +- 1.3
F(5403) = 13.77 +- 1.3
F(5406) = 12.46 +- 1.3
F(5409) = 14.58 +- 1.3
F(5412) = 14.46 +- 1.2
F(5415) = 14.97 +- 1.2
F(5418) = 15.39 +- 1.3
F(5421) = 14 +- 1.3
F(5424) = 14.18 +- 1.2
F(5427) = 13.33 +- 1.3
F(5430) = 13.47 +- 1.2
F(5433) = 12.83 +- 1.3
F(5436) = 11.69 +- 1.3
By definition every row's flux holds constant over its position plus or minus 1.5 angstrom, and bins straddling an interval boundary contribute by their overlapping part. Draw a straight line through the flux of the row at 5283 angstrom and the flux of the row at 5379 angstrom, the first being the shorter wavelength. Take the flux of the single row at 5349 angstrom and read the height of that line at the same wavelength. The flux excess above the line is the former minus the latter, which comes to 1.7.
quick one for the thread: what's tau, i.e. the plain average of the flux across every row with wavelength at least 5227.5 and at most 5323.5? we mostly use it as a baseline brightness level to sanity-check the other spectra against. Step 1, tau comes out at 13.9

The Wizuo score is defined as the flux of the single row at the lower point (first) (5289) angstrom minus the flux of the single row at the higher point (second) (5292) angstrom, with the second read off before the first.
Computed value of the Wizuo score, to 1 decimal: -2.4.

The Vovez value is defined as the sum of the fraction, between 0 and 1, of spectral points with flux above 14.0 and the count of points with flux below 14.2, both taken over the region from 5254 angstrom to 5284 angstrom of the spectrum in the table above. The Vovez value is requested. 9.1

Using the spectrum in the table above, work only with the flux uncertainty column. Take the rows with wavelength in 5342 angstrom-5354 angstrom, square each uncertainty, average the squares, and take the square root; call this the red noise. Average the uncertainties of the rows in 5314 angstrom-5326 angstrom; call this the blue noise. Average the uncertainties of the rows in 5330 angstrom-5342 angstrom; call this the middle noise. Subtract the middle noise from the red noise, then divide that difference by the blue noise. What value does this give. 0.00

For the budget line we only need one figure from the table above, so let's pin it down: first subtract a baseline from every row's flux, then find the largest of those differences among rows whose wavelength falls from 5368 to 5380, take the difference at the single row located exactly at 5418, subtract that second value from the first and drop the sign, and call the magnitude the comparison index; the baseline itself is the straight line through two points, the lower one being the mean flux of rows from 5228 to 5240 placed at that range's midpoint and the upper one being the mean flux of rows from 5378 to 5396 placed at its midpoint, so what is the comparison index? 1.3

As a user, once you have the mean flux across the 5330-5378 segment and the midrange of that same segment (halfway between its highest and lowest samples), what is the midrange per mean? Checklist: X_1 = 1.01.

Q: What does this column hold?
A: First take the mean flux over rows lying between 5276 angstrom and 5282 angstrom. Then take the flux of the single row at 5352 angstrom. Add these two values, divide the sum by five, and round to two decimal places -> 5.29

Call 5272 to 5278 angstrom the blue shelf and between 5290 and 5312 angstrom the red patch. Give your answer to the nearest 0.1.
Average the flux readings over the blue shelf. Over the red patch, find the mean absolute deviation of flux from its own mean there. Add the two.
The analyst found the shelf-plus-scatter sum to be 13.7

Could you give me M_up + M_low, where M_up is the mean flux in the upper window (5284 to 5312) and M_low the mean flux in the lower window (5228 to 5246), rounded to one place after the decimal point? 28.6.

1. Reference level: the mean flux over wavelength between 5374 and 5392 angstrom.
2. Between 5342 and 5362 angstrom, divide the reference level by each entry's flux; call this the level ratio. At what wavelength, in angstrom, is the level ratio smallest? 5358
